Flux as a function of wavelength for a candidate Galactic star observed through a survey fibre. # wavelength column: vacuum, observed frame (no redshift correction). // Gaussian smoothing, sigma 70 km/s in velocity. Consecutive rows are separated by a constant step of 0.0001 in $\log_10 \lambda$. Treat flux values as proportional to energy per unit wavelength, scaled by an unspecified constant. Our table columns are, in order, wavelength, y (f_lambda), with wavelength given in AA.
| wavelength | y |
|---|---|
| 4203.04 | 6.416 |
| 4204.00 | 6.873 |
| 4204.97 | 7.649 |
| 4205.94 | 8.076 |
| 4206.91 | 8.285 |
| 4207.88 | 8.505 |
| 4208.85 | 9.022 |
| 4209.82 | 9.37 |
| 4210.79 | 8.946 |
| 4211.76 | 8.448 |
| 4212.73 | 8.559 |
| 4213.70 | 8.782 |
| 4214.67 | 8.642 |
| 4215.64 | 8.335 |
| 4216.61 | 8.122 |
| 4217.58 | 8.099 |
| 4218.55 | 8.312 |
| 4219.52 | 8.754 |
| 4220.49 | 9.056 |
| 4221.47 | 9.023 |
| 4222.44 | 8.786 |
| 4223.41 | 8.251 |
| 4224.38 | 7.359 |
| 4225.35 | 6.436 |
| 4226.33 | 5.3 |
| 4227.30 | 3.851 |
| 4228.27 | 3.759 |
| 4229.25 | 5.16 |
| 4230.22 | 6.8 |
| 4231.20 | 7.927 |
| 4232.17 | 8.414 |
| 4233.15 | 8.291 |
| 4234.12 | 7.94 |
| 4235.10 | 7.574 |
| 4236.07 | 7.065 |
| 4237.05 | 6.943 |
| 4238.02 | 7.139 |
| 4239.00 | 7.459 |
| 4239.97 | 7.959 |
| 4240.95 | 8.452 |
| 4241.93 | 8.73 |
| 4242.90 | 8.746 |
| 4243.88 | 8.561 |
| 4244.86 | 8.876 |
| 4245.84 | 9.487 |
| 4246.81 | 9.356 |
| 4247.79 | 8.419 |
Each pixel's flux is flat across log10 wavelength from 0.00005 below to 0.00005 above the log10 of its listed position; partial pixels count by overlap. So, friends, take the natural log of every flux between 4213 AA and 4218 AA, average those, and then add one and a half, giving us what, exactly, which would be 3.63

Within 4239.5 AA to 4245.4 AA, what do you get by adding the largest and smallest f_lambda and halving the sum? 8.4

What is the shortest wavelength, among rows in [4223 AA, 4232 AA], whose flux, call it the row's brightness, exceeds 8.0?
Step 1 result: 4223.41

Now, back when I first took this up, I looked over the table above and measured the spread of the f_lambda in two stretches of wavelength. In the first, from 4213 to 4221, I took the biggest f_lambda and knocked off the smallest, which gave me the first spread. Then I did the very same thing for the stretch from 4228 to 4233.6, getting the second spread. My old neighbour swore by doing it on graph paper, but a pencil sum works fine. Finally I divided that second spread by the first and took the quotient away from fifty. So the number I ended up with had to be 45.1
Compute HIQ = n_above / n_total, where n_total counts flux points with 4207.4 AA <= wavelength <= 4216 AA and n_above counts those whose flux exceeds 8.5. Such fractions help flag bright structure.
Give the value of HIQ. 0.78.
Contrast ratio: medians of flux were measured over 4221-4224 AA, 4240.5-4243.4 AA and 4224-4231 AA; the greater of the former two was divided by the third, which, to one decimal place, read 1.7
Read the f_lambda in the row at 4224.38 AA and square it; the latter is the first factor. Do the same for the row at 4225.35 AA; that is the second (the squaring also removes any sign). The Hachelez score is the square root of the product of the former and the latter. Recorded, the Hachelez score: 47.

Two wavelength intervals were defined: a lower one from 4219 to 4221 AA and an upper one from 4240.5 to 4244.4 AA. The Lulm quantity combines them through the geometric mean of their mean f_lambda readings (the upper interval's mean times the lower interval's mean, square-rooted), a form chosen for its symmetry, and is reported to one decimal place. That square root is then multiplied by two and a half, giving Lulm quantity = 21.9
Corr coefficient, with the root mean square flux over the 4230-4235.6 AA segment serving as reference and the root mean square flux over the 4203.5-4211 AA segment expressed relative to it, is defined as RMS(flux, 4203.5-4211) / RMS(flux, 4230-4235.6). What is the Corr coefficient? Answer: 1.07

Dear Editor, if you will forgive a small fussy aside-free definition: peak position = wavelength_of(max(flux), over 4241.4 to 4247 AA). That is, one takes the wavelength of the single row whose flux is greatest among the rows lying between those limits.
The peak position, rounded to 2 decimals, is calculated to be 4245.84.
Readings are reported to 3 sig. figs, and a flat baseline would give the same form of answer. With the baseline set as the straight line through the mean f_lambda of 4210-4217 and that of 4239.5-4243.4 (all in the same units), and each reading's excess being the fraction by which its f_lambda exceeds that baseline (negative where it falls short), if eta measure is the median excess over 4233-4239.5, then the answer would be -0.120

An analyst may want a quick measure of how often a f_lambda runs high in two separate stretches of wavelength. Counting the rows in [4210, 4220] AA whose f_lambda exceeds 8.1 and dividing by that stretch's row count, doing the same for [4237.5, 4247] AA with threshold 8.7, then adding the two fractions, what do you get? 1.4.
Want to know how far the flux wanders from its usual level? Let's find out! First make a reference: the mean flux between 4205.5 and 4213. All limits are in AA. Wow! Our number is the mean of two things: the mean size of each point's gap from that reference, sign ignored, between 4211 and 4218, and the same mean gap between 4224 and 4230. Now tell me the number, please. 1.8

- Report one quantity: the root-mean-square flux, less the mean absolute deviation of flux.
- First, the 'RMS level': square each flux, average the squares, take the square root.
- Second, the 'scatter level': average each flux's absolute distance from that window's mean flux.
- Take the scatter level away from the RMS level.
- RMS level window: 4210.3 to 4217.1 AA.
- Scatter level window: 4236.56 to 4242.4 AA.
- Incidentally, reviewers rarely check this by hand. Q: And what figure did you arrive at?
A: 8.0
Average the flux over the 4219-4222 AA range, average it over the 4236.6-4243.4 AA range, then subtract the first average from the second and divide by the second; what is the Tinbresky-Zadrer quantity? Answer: -0.13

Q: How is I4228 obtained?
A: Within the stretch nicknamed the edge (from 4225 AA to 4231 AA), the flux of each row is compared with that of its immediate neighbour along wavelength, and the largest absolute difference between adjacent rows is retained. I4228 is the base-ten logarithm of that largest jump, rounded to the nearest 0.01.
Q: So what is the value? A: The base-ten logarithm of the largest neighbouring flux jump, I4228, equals 0.21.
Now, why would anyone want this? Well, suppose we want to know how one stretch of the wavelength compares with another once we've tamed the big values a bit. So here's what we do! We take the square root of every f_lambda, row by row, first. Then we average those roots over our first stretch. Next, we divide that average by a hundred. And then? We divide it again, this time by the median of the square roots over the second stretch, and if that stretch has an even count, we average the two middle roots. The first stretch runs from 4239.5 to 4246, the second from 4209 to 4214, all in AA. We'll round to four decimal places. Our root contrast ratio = 0.0099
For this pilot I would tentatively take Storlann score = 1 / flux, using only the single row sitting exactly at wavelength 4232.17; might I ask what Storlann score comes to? 0.119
